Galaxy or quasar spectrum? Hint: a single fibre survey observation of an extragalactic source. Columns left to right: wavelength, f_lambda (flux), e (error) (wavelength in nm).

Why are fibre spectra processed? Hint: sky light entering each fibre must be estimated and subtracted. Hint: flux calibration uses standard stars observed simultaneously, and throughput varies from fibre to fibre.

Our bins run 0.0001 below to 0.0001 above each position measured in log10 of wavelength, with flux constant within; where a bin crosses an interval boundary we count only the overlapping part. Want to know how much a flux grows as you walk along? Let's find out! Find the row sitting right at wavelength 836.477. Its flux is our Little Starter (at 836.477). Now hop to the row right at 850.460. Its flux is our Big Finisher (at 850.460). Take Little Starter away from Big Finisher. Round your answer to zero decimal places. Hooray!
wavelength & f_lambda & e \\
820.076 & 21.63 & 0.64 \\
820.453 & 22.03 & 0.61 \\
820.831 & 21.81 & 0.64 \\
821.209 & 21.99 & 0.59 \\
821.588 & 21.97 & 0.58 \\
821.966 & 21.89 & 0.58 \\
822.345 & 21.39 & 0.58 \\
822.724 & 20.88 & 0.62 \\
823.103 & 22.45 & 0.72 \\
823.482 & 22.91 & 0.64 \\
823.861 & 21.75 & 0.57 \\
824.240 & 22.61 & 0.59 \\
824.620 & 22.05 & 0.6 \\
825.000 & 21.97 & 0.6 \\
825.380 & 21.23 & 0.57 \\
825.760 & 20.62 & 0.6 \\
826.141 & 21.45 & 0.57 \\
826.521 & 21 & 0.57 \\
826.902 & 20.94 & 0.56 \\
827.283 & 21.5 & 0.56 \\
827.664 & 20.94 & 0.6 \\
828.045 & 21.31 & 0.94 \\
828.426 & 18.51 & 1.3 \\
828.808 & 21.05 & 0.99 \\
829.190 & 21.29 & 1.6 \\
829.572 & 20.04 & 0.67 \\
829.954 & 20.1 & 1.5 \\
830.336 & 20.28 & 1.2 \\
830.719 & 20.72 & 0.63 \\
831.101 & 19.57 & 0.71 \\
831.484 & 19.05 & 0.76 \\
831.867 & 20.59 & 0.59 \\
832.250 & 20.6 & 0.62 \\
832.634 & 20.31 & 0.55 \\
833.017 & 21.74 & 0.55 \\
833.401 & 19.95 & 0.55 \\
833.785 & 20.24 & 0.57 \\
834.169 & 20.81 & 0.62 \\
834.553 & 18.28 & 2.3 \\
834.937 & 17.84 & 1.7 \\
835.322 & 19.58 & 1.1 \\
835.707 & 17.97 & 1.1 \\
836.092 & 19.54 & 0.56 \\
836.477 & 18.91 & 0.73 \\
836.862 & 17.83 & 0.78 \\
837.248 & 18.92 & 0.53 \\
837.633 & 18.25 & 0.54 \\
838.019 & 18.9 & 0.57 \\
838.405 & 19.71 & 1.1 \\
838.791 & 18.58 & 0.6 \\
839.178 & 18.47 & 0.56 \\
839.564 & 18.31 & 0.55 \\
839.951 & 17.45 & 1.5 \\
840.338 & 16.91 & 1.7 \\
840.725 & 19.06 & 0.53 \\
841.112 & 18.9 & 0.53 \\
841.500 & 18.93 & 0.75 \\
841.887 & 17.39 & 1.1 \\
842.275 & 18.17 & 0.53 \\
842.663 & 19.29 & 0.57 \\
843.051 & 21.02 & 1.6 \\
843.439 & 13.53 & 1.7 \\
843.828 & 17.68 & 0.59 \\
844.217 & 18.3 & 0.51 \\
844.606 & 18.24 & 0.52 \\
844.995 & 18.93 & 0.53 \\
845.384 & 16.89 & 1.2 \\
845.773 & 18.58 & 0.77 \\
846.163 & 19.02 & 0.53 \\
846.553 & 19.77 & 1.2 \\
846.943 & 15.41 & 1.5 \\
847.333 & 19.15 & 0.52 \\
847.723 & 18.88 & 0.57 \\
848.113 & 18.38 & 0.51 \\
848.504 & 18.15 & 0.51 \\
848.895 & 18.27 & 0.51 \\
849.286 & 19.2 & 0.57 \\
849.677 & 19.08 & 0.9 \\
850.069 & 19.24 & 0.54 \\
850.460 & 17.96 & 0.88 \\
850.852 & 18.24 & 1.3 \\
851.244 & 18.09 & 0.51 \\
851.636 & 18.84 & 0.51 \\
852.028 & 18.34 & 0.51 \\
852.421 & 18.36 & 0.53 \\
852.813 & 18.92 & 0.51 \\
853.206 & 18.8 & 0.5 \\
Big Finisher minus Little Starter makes -1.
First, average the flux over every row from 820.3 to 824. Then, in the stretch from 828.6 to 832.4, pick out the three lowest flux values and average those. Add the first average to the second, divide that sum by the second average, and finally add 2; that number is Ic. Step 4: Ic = 4.12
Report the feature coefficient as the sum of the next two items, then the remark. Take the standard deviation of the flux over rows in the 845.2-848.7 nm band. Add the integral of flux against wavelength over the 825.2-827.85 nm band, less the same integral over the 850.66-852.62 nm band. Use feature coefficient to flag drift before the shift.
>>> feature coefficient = 21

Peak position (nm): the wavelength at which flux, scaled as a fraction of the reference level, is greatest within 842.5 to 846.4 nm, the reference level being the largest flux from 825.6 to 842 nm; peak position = 843.051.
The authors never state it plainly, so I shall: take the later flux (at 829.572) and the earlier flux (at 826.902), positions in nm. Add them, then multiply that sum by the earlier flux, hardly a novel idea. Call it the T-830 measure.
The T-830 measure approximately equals 858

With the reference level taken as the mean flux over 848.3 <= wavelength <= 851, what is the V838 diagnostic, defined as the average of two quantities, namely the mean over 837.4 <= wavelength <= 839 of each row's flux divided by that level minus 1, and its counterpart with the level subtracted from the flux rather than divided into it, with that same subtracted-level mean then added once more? 0.4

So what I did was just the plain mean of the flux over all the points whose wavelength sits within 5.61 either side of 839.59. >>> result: 18.5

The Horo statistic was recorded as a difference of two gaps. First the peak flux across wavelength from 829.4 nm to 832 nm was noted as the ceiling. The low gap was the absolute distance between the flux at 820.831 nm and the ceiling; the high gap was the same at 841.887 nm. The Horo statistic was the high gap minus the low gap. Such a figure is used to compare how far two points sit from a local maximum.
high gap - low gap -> 2.2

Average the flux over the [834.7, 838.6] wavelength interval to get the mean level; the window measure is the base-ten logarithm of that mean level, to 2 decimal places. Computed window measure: 1.27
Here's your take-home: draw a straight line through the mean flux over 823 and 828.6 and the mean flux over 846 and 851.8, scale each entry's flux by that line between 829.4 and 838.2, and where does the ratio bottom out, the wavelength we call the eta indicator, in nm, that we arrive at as 834.937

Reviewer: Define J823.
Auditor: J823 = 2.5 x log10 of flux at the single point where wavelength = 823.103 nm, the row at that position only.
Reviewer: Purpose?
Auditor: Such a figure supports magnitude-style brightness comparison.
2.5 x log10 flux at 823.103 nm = 3.38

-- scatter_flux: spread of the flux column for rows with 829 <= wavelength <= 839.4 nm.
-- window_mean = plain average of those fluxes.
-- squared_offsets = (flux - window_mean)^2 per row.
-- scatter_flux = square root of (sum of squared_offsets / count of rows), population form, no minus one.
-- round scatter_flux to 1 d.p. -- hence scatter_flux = 1.1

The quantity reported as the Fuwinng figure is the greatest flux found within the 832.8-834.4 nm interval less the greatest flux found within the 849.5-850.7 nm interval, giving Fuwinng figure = 2.5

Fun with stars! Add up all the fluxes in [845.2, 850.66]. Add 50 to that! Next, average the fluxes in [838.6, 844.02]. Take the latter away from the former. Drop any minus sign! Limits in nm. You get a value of 290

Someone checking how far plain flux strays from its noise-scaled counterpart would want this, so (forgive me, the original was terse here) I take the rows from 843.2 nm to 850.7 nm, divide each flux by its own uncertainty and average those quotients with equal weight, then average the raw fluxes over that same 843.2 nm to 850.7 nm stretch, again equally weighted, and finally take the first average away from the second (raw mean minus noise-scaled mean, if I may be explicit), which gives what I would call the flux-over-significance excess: -10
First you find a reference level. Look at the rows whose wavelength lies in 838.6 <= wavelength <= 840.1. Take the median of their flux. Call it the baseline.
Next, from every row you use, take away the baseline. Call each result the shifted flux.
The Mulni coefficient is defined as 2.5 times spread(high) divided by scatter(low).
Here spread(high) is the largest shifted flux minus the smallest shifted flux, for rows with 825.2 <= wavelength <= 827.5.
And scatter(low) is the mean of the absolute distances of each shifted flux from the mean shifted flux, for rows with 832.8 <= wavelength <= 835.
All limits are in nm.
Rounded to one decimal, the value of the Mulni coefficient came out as 1.9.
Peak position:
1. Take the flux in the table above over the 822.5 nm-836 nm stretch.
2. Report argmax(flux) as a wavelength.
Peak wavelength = 823.482 nm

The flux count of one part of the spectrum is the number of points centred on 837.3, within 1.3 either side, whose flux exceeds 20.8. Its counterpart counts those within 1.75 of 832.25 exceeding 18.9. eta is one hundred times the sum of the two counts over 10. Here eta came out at 90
